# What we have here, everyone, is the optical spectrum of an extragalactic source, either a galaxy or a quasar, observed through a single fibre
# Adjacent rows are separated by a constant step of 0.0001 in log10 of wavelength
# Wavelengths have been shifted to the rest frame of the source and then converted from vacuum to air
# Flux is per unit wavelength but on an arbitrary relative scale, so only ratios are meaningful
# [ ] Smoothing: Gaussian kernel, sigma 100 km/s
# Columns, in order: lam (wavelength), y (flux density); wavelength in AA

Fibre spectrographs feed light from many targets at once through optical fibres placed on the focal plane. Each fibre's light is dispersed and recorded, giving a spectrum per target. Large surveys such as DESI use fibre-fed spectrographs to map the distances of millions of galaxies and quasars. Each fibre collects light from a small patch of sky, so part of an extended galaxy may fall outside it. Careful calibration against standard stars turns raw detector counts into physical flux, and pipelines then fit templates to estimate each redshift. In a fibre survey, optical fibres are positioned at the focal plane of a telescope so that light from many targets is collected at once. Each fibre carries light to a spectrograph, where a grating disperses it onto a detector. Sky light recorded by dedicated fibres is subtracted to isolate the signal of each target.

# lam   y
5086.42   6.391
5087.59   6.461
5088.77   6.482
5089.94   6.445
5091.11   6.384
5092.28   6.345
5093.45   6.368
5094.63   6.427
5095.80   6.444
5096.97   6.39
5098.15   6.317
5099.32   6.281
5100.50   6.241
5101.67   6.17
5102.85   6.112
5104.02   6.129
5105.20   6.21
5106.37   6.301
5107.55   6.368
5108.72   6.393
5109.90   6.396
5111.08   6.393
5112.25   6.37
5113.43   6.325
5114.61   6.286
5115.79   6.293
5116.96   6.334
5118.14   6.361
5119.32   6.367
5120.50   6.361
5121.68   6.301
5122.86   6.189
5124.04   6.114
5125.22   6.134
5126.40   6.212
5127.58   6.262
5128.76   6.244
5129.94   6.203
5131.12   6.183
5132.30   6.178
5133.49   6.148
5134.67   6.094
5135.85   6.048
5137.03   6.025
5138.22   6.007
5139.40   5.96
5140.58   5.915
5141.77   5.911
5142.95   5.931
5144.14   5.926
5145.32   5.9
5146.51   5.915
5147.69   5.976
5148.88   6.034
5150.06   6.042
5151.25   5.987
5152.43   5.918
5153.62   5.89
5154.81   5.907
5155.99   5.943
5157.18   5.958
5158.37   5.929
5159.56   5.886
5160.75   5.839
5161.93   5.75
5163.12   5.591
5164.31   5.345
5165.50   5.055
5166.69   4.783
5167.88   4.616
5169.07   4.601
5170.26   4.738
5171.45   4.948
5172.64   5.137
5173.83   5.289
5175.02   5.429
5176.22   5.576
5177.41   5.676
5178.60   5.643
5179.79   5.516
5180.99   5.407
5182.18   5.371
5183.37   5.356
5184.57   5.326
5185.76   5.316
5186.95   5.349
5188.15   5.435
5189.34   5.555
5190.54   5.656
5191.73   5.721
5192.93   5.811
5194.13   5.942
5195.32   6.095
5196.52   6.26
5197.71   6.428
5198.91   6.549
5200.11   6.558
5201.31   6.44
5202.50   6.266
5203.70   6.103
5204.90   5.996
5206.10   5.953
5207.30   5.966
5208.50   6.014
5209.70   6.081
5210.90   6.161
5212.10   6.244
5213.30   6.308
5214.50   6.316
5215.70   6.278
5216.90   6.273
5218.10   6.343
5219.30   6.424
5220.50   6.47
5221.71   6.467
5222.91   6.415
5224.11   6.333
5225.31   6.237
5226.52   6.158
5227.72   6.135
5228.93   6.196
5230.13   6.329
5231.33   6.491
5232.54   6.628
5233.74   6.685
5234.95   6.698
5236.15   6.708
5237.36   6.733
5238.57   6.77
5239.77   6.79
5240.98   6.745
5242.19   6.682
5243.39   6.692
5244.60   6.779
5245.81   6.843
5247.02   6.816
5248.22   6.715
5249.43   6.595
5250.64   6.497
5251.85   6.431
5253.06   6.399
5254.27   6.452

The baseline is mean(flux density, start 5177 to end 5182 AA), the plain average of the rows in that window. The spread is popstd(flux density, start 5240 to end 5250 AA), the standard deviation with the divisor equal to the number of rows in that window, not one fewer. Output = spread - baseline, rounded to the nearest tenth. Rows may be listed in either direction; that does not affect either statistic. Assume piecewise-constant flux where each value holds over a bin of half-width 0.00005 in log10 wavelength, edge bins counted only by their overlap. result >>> -5.5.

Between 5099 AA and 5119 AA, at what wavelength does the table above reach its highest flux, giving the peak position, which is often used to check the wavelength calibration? 5109.90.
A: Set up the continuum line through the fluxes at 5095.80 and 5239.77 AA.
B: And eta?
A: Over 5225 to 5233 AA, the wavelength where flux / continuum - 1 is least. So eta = 5227.72 AA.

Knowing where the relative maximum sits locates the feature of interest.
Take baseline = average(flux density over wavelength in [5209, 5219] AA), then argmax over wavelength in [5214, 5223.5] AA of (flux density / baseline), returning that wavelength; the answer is 5220.50 AA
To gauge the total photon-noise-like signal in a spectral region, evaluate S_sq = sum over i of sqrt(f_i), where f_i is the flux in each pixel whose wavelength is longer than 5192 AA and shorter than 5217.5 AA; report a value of 52.3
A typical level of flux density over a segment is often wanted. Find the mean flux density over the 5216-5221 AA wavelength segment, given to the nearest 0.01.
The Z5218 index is 6.38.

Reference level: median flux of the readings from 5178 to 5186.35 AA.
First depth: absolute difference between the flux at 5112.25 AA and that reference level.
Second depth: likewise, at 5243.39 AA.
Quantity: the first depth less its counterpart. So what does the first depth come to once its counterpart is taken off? -0.32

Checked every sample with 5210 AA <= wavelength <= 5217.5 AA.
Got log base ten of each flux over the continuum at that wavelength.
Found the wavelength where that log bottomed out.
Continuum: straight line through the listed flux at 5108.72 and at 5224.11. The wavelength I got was 5210.90 AA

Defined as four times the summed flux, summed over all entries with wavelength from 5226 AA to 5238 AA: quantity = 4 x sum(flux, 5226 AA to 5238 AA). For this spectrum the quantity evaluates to 259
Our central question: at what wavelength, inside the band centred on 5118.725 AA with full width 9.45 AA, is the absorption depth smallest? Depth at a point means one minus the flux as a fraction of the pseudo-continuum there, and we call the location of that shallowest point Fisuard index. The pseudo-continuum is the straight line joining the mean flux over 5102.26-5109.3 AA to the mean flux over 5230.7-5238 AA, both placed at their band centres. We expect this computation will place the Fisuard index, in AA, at 5119.32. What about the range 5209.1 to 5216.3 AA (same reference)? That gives 5214.50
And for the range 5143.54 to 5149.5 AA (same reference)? 5148.88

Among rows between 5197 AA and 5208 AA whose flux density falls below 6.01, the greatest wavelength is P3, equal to 5207.30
